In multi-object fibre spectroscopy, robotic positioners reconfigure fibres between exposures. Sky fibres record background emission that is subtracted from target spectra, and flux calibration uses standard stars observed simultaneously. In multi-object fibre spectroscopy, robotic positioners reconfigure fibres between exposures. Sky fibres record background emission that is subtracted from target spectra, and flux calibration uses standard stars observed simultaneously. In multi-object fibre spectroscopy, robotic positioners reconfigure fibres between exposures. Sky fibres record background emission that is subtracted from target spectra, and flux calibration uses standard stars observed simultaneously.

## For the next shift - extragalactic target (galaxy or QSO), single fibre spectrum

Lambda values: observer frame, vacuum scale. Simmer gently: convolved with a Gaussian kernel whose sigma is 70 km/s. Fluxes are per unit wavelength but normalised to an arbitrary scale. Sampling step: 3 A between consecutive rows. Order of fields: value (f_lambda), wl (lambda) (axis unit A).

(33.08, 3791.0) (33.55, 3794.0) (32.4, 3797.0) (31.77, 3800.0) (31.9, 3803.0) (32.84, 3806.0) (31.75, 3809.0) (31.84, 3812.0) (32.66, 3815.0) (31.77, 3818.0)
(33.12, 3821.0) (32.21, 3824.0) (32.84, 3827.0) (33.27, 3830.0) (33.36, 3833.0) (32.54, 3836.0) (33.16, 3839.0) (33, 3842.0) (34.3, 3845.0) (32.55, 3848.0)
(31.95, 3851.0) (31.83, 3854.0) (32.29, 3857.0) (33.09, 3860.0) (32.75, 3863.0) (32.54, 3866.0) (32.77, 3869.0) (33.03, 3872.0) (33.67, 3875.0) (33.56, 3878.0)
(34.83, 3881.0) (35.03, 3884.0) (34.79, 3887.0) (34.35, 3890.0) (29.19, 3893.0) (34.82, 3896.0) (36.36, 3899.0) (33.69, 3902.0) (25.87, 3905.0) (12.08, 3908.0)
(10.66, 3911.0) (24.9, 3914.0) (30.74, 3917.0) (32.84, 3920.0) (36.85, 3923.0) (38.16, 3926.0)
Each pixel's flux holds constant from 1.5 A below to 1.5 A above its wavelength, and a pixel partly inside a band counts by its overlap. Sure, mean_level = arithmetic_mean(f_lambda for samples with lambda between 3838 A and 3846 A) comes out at 33.5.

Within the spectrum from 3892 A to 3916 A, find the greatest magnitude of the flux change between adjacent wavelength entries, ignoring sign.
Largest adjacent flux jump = 14.2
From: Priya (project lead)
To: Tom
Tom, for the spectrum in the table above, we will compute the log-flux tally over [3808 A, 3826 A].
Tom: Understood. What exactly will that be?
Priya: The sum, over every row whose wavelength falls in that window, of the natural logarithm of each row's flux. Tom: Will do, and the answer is 20.84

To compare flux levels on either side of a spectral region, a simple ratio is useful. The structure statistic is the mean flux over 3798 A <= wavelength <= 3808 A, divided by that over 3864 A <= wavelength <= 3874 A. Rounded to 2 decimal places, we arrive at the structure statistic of 0.98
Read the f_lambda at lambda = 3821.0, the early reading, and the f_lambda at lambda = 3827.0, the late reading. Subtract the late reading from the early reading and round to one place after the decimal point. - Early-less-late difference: 0.3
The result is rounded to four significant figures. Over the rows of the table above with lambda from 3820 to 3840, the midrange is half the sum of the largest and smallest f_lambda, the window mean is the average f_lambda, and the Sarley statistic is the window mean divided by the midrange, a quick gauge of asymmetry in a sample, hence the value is 1.004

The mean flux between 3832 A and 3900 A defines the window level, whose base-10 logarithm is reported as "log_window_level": 1.52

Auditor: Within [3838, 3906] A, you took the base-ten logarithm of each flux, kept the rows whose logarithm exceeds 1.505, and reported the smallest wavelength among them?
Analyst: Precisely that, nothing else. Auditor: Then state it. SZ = 3839.0 A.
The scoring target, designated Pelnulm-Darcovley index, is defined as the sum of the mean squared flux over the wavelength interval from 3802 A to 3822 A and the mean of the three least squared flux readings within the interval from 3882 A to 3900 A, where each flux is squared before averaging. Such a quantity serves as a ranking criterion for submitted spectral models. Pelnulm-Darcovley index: 2122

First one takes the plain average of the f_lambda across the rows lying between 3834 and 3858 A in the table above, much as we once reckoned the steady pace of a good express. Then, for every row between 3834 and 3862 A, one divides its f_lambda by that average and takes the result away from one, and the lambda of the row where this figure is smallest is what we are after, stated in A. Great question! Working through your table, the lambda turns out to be 3845.0 A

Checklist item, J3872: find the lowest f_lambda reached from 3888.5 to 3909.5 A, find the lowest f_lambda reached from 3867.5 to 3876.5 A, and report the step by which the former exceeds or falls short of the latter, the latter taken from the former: -21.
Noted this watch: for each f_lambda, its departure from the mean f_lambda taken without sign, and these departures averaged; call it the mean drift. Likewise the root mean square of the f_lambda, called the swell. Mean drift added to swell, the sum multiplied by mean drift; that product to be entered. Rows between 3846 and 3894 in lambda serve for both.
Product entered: 35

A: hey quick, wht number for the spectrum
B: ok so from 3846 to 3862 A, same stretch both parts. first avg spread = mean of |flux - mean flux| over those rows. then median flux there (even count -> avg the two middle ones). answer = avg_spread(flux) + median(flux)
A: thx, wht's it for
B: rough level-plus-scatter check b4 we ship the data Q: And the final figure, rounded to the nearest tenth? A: 32.7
